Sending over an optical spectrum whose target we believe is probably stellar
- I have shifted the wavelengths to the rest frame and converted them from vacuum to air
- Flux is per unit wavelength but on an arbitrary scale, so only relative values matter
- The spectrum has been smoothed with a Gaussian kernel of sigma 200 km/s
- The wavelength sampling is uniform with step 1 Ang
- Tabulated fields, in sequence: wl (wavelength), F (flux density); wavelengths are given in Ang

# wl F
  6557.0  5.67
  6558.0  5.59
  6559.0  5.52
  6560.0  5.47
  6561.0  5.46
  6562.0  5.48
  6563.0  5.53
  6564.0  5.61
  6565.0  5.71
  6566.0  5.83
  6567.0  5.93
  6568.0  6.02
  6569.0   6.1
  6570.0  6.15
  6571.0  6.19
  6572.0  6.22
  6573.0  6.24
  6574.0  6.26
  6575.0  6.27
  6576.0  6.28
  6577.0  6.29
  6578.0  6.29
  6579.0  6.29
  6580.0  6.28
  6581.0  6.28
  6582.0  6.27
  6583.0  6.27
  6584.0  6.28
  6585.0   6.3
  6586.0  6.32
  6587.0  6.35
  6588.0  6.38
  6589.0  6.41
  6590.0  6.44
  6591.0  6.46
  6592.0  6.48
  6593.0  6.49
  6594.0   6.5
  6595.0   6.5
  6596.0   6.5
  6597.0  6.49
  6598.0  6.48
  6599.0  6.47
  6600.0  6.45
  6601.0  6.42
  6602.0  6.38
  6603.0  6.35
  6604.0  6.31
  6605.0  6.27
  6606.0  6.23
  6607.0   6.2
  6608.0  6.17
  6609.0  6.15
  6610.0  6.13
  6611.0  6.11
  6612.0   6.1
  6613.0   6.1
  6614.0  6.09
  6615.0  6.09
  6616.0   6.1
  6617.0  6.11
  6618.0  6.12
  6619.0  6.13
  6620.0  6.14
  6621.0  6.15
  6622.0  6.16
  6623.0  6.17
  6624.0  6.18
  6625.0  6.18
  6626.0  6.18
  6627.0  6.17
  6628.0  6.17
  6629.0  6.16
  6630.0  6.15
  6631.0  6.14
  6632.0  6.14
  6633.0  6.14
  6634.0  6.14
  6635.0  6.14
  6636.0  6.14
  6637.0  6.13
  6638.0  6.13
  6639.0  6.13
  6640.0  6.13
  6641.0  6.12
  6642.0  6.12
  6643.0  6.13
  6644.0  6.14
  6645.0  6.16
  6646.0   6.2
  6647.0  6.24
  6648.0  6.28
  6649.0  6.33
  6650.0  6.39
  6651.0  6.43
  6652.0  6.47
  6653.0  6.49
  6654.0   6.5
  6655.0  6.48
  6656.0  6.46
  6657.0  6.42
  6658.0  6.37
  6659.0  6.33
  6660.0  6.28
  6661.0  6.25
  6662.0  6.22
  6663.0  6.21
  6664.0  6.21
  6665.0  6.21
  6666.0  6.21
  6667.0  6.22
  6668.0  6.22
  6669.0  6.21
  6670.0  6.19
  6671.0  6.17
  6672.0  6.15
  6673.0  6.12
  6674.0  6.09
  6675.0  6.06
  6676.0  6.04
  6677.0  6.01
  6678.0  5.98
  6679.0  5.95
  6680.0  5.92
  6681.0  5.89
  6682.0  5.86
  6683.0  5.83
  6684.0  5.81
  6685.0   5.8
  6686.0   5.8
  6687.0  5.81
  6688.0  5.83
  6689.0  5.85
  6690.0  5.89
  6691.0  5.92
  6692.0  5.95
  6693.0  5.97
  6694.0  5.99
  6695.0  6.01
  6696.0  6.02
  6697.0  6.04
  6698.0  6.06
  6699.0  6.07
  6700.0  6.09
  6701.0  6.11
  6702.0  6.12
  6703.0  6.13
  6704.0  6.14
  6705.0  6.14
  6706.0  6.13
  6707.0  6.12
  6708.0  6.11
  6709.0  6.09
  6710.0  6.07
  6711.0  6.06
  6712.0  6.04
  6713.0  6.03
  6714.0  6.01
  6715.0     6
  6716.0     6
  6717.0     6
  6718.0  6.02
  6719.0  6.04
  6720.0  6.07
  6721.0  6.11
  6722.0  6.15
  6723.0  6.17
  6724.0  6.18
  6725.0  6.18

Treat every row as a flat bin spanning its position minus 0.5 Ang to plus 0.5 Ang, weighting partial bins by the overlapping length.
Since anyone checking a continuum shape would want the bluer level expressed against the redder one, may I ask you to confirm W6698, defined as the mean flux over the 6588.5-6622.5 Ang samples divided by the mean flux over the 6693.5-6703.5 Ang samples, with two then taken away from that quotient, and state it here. -0.96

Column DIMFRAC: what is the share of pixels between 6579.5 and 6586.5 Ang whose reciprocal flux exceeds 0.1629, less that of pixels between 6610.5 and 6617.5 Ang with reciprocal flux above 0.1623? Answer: -1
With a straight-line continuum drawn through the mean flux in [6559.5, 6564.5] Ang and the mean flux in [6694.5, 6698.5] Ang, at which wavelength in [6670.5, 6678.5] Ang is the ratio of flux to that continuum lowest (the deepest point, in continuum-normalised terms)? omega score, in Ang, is 6678.0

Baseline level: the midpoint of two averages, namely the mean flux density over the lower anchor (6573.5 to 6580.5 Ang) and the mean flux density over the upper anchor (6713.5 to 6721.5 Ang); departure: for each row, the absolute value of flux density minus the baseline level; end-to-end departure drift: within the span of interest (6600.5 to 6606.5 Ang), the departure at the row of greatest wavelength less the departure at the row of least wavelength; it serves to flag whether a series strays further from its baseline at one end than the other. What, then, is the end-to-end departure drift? -0.19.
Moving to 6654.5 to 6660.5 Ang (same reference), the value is -0.20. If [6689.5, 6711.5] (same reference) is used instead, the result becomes -0.17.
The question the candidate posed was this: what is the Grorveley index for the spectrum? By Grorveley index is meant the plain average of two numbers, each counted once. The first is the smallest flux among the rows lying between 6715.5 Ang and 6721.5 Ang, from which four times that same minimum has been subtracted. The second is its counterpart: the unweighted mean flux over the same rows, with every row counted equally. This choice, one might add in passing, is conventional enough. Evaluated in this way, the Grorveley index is -5.98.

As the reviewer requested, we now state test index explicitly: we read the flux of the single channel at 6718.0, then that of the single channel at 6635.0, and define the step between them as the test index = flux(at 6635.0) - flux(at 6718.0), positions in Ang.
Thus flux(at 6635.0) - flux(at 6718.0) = 0.12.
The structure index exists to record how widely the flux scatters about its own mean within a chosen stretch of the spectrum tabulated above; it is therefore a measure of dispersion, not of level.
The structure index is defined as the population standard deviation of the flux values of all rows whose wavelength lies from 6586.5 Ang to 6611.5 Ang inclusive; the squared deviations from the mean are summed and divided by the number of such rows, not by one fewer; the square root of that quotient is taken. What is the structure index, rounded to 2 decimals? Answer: 0.13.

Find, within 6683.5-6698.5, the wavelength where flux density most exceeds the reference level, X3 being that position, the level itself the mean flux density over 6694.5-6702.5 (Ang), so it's 6698.0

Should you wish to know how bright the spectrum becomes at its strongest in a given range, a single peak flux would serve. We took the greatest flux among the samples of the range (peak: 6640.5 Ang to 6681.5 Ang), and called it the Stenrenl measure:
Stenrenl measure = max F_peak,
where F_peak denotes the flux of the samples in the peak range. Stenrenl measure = 6.5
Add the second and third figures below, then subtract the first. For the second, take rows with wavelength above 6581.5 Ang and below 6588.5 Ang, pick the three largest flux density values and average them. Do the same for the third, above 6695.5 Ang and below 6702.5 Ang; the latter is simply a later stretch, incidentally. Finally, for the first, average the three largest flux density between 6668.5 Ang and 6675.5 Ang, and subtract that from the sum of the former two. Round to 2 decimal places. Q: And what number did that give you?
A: 6.27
